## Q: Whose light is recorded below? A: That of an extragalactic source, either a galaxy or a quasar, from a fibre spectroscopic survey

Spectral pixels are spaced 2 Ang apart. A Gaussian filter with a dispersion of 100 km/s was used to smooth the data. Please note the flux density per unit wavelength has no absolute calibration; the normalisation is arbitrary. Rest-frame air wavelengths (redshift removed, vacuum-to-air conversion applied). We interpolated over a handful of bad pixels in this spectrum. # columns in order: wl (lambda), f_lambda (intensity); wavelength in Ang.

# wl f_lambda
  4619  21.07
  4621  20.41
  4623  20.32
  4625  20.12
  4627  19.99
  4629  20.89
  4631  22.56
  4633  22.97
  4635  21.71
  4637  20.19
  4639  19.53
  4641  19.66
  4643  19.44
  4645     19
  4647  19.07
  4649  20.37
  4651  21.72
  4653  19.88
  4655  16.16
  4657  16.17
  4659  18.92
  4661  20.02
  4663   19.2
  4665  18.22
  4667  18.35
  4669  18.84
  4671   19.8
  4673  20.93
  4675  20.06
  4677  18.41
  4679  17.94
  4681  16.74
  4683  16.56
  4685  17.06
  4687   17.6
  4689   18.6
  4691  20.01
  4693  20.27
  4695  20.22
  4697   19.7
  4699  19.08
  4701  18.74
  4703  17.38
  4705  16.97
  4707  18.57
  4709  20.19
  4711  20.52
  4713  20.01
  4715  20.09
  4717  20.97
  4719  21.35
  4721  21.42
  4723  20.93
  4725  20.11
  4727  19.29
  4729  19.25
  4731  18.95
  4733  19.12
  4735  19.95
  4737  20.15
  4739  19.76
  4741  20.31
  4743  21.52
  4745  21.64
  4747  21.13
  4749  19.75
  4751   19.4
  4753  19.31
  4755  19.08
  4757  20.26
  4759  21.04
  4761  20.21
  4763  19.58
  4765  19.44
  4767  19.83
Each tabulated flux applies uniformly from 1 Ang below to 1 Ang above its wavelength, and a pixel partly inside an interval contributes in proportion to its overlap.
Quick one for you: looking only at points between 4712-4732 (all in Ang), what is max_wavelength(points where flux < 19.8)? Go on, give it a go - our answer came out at 4731 Ang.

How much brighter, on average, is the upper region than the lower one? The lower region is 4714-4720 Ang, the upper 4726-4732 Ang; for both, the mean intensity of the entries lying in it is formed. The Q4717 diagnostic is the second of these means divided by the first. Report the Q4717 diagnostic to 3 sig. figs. 0.921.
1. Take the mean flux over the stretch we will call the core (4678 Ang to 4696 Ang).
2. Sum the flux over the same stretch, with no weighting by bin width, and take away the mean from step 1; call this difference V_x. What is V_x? 146.7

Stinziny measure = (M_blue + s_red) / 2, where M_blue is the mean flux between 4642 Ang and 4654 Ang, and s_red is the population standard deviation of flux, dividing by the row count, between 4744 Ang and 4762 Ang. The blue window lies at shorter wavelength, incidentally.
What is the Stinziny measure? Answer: 10.4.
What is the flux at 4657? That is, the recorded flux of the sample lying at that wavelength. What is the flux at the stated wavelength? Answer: 16.17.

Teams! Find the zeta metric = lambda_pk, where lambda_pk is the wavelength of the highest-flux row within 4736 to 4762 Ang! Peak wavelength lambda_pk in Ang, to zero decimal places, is 4745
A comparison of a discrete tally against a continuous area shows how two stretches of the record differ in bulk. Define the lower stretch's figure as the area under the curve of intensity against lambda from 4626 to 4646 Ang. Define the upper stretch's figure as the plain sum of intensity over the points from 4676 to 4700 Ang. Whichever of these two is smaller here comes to 222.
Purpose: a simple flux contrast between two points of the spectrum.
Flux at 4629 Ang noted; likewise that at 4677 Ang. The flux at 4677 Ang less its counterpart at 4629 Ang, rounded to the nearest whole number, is -2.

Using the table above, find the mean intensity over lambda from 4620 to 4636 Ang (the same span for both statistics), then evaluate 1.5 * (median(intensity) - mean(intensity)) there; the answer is -0.7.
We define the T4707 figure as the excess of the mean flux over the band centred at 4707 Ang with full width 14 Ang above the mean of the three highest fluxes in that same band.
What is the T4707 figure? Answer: -1.3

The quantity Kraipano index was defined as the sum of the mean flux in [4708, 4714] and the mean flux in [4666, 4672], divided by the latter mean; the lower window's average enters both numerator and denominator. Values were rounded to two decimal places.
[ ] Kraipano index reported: 2.07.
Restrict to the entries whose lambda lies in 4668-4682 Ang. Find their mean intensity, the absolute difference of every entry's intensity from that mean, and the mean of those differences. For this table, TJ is 1.12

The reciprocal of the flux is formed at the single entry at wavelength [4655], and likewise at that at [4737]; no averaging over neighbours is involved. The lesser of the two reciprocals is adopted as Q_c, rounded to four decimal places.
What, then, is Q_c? 0.0496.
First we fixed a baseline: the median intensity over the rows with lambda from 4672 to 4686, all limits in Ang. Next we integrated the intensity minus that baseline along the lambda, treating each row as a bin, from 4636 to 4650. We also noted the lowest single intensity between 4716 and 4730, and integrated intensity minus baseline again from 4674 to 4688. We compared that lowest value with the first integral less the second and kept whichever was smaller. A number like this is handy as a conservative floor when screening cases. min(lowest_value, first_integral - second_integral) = 19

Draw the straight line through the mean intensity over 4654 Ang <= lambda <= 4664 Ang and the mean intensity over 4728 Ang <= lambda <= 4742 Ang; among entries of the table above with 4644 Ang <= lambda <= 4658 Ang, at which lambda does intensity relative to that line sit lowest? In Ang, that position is 4657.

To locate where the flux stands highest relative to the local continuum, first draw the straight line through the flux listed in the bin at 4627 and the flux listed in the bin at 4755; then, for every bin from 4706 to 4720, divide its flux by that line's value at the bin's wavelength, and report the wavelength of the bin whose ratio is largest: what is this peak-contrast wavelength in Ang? 4719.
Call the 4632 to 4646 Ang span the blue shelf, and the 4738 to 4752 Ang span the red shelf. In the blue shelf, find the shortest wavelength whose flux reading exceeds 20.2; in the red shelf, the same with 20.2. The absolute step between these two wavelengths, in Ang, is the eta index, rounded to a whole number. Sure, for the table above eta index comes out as 108 Ang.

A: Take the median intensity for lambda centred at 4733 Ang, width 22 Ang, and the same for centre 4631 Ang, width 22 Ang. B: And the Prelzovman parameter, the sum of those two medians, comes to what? 40.3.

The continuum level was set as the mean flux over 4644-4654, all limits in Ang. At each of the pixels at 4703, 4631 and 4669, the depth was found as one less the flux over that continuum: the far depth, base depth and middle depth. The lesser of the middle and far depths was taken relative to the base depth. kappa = -0.5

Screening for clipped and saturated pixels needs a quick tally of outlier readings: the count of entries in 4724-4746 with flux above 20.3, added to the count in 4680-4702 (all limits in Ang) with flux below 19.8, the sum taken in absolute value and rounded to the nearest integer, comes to 11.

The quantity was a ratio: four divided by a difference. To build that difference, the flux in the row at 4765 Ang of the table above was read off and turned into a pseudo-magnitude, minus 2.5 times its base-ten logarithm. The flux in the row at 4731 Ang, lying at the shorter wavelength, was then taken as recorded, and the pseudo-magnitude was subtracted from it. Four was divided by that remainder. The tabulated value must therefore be 0.180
